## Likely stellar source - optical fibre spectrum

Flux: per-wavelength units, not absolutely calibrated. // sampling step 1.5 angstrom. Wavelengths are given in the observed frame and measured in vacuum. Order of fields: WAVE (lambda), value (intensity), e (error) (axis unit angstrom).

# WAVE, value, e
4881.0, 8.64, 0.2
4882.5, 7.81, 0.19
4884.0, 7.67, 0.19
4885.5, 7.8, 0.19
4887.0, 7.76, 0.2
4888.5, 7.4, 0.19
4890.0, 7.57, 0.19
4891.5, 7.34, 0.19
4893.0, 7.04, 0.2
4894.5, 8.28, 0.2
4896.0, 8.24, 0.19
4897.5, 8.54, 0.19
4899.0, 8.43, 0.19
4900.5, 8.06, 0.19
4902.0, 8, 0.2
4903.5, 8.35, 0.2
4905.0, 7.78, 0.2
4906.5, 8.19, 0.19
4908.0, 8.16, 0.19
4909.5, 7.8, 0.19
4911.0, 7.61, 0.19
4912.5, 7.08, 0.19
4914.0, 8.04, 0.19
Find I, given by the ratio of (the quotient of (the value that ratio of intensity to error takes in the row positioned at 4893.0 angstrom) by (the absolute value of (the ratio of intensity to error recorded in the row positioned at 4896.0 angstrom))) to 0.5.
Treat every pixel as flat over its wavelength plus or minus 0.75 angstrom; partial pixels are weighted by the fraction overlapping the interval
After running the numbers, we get 1.62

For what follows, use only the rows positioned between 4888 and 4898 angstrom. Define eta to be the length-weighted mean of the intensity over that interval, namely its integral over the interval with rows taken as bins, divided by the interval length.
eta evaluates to 7.76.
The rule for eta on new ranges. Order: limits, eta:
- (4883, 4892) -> 7.60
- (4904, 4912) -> 7.90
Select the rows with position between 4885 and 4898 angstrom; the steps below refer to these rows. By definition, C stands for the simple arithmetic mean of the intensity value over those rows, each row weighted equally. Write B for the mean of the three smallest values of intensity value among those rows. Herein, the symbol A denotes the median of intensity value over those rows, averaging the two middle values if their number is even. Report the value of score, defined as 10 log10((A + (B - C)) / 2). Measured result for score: 5.59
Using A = 7.76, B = 7.3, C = 7.77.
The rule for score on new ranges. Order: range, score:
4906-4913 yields 5.76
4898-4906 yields 5.96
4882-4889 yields 5.84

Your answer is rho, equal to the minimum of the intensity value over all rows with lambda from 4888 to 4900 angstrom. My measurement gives 7.04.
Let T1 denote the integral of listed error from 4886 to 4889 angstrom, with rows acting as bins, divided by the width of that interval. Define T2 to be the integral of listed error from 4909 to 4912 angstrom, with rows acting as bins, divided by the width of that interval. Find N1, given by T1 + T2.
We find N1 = 0.385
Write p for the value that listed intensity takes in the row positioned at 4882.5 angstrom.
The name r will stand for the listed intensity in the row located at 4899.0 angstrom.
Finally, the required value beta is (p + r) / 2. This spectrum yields 8.12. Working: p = 7.81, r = 8.43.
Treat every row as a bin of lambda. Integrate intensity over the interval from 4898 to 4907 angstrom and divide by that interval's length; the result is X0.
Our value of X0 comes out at 8.1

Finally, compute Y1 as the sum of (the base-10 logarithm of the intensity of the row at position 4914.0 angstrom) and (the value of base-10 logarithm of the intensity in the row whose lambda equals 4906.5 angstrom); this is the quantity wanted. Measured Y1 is 1.82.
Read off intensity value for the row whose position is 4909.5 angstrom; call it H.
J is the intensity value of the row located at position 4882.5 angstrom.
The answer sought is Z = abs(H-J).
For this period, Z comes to 0.0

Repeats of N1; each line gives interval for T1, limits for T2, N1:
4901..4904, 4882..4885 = 0.389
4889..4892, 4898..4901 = 0.380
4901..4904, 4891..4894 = 0.395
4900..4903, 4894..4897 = 0.390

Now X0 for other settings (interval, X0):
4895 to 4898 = 8.4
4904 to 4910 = 8.0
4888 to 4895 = 7.5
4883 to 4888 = 7.7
